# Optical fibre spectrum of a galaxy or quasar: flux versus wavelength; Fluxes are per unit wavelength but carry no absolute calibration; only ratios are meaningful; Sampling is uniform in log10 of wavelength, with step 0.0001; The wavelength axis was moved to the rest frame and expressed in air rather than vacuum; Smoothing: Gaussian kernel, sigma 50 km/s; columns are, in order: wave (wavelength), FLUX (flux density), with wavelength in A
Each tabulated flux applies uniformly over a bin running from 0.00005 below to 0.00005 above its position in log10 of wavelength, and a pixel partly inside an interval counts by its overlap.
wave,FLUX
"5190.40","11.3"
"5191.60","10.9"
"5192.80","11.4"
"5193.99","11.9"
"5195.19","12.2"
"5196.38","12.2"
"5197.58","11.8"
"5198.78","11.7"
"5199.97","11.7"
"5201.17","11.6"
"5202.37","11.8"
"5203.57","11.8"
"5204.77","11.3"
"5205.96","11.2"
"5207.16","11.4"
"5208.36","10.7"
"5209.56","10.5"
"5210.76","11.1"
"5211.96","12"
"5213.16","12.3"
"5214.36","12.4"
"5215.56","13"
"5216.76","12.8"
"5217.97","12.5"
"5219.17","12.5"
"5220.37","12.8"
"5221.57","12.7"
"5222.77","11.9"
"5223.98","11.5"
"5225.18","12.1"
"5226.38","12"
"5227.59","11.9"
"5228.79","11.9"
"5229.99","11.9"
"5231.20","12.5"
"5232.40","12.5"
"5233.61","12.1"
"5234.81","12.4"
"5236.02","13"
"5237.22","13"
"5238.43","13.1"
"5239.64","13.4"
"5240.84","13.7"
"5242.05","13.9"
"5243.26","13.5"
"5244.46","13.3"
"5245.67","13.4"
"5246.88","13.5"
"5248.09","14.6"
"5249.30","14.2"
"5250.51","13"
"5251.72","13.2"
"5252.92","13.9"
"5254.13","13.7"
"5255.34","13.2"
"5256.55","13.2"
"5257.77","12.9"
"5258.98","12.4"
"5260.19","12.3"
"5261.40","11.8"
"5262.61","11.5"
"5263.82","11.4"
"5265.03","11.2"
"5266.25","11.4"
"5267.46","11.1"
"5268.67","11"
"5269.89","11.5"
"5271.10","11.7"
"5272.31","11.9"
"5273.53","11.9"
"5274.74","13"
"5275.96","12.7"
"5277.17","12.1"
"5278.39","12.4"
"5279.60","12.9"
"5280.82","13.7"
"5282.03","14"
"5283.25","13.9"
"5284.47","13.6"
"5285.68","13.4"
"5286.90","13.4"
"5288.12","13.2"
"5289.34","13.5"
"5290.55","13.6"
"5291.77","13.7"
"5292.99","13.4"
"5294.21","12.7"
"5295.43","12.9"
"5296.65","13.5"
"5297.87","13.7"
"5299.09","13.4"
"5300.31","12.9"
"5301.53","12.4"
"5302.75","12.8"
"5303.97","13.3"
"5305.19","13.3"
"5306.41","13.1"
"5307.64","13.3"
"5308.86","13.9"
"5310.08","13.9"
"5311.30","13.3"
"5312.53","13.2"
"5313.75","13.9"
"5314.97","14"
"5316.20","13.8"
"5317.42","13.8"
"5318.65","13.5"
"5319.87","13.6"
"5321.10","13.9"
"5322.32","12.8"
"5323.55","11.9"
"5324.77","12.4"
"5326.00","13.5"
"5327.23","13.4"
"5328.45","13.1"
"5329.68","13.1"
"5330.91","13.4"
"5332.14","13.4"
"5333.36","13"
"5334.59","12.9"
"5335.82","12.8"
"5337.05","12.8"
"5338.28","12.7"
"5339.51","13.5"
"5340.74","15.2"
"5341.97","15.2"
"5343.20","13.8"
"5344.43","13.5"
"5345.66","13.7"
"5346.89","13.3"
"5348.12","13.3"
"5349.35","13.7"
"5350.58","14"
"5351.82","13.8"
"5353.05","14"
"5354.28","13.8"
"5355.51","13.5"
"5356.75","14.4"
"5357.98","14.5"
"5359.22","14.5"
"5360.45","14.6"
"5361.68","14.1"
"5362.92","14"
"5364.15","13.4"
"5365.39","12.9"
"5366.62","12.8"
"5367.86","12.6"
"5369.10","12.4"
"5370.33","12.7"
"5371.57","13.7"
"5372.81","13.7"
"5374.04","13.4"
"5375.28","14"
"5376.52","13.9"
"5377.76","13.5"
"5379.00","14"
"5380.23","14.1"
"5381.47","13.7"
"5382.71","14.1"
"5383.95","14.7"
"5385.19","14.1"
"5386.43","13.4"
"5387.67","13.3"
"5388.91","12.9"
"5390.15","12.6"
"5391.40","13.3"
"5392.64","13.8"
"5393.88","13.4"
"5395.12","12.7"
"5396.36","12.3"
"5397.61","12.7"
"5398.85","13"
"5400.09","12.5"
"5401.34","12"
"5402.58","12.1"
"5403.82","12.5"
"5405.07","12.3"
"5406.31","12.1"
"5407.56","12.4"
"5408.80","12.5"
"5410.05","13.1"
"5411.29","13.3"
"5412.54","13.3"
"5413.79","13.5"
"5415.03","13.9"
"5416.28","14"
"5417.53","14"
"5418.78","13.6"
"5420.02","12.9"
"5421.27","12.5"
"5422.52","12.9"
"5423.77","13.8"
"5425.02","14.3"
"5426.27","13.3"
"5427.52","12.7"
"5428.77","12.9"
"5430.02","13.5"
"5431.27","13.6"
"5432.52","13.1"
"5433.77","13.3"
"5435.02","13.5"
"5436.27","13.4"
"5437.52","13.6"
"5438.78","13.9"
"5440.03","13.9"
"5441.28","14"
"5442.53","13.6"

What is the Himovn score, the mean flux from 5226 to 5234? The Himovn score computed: 12.1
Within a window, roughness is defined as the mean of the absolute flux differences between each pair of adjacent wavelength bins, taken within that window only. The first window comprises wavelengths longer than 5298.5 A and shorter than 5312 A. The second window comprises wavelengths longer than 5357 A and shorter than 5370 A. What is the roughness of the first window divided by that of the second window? 1.37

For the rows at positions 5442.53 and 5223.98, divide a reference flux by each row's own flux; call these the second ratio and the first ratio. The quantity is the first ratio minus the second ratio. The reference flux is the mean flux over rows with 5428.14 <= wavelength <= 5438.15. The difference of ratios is 0.18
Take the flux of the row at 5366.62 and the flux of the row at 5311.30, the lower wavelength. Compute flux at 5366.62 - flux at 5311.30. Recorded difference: -0.5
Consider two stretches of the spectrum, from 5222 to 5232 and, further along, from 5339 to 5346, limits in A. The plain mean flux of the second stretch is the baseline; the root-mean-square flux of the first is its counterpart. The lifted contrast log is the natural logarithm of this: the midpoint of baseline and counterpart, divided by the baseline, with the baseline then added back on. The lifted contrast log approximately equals 2.71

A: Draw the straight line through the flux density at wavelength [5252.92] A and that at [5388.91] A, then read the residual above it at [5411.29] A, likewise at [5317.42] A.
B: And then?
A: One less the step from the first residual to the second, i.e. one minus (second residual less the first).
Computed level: 1.2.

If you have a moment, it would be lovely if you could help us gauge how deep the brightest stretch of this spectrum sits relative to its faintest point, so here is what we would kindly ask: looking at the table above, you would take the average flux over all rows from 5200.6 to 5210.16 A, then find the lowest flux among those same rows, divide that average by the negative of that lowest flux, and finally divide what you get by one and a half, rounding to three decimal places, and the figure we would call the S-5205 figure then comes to -0.717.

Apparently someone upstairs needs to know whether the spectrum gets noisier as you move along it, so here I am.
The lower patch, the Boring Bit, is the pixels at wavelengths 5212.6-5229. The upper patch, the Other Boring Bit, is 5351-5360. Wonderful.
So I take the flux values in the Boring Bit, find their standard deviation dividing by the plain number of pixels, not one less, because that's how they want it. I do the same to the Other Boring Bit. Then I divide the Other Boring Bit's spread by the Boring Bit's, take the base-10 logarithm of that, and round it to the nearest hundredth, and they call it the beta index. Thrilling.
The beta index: -0.06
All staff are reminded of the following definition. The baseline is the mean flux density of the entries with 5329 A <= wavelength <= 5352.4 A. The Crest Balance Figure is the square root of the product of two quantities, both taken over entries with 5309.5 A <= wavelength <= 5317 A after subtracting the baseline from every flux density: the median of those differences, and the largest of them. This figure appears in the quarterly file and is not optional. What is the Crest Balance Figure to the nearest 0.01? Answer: 0.39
